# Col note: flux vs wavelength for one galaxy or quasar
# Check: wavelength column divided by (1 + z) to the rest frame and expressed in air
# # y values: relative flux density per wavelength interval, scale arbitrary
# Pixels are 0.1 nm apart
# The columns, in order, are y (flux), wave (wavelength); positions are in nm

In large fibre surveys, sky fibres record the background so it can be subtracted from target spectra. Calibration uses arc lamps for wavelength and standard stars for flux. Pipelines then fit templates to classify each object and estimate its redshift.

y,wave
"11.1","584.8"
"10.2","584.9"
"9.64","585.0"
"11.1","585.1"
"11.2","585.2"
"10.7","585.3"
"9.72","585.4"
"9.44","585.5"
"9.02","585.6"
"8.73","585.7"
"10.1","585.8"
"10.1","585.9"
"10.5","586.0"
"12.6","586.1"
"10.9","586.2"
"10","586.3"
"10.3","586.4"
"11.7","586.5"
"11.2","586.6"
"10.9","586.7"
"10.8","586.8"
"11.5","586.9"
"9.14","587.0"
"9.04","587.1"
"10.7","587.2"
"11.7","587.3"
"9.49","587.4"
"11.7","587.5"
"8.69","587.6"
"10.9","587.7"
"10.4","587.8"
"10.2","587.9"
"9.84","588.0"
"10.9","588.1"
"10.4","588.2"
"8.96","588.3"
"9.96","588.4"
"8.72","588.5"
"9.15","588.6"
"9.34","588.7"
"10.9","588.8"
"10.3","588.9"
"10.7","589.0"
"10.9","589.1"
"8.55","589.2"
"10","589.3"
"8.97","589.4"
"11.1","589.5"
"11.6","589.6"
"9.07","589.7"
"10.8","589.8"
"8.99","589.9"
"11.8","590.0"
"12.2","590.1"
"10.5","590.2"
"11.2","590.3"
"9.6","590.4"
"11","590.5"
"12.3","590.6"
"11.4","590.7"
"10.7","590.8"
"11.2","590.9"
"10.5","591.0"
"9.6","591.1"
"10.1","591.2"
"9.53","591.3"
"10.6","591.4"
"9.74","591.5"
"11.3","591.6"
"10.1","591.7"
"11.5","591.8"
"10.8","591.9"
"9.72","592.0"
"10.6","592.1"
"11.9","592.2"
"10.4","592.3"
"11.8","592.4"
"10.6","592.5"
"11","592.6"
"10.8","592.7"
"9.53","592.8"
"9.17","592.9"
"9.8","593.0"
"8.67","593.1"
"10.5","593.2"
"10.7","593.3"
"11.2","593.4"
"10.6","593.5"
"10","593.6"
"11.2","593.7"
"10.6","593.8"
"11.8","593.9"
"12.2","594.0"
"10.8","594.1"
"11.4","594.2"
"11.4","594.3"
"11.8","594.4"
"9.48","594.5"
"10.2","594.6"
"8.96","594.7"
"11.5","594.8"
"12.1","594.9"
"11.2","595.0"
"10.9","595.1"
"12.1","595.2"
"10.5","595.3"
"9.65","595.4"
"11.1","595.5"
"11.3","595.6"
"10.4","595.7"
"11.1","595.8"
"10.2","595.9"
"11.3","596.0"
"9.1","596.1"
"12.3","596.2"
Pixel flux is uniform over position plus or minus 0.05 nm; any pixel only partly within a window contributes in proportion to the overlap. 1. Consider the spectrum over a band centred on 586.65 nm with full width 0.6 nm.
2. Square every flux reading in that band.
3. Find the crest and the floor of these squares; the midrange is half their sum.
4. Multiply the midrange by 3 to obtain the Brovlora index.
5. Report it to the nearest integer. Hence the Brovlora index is 364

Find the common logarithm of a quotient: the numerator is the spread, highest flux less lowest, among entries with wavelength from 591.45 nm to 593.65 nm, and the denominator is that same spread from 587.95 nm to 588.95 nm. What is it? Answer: 0.17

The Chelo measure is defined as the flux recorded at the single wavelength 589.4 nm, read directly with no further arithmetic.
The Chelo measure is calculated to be 8.97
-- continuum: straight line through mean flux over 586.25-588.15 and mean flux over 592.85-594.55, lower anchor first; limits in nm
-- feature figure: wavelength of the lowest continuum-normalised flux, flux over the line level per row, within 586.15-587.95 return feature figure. 587.6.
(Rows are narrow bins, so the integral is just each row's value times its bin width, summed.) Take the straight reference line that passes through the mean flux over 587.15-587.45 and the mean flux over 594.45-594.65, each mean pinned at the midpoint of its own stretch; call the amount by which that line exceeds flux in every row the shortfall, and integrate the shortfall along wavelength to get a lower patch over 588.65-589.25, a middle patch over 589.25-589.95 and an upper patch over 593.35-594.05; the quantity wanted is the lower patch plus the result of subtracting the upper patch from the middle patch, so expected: 1.2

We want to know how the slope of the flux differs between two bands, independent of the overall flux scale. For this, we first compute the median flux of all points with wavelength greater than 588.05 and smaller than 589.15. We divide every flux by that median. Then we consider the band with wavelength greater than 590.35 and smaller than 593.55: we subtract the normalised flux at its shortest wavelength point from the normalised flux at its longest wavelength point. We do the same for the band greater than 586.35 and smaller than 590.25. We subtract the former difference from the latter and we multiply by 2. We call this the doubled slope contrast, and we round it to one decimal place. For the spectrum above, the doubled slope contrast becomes -0.2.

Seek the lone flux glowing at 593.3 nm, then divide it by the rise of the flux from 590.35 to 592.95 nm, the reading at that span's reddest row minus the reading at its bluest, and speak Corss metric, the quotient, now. -25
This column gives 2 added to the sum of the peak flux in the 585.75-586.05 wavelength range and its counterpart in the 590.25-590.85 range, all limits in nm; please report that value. 24.8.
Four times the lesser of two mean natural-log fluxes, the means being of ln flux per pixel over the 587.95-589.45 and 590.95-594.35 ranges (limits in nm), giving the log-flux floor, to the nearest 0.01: 9.13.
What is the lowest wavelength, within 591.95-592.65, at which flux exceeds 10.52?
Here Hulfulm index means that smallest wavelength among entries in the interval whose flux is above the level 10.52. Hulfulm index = 592.1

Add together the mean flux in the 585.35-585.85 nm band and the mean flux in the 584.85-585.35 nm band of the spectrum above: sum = 20.0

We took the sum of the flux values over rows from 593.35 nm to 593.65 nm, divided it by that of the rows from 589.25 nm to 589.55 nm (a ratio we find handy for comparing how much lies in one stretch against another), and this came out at 1.06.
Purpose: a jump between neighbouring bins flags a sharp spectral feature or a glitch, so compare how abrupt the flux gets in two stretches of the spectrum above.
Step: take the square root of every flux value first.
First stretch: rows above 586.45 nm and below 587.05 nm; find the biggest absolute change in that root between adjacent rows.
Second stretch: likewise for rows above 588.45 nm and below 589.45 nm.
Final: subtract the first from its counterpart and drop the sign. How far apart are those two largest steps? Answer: 0.010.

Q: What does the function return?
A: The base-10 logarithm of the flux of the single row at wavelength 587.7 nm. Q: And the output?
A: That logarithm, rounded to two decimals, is 1.04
